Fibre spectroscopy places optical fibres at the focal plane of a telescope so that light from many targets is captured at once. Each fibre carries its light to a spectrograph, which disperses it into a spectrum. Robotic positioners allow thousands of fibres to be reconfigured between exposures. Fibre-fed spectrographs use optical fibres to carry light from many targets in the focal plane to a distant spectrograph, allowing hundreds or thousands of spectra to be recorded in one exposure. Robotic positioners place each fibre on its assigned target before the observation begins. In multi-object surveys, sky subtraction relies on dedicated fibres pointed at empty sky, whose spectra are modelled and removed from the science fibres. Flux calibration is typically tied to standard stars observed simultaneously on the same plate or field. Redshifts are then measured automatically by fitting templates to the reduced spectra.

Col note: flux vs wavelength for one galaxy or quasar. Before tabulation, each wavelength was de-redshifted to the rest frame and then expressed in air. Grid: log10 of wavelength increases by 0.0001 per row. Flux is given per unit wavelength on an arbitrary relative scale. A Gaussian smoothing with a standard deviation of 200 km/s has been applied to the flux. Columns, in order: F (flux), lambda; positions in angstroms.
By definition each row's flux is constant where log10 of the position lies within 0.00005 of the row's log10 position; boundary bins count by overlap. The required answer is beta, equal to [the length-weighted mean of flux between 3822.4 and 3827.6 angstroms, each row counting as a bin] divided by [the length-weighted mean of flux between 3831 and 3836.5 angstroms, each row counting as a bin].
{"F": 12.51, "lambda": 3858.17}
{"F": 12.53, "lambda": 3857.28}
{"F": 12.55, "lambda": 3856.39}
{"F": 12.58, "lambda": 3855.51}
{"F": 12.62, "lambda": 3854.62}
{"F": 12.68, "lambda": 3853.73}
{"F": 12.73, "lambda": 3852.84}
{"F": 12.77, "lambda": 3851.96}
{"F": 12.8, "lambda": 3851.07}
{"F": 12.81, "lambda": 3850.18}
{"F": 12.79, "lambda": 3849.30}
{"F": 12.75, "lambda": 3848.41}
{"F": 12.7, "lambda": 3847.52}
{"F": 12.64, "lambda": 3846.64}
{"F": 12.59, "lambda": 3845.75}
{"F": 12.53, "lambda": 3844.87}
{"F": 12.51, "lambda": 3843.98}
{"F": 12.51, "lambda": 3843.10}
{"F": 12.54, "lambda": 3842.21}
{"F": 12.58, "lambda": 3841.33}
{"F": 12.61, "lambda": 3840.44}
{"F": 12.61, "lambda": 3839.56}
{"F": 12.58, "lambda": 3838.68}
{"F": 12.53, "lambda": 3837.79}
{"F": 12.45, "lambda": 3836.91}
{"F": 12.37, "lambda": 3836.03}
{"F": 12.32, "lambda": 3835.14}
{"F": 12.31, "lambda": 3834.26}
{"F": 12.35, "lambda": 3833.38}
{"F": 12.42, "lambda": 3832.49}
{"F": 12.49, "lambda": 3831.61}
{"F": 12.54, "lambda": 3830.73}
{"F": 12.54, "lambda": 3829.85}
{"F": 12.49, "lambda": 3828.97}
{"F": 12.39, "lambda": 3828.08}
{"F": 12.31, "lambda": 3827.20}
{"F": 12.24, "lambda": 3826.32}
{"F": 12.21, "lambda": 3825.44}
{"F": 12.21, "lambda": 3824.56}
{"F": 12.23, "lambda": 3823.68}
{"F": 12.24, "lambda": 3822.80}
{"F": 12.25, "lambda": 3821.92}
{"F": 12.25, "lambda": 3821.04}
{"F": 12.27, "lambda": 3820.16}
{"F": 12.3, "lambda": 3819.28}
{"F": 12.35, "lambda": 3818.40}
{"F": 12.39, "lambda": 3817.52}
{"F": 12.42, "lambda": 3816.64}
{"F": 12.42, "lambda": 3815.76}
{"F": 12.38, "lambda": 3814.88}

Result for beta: 0.99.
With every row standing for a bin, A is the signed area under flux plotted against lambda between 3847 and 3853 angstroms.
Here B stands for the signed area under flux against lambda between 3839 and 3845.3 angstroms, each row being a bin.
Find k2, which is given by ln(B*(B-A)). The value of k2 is 5.3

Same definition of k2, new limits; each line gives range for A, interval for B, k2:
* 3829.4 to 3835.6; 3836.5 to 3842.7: 4.2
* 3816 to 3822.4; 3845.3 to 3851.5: 2.3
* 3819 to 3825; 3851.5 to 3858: 6.6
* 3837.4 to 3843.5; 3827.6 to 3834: 5.5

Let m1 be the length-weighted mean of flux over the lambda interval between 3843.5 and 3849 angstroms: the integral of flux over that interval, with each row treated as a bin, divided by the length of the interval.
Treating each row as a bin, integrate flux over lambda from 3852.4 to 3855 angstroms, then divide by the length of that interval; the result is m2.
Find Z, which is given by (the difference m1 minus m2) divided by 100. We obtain -0.0005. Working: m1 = 12.6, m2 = 12.7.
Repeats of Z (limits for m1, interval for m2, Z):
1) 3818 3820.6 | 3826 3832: -0.0013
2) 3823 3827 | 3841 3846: -0.0031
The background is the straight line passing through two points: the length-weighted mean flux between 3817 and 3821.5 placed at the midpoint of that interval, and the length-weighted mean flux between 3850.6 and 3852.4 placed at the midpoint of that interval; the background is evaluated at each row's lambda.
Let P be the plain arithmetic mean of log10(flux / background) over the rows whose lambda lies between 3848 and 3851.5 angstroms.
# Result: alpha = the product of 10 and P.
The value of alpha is 0.016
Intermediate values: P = 0.0016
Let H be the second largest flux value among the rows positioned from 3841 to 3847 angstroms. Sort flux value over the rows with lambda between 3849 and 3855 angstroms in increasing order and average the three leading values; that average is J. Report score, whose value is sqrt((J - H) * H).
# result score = 1.0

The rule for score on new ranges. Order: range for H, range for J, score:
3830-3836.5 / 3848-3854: 1.7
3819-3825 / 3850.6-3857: 2.0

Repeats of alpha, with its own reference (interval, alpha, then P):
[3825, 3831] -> -0.015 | -0.0015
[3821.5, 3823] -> -0.037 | -0.0037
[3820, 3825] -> -0.038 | -0.0038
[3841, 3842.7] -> -0.023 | -0.0023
